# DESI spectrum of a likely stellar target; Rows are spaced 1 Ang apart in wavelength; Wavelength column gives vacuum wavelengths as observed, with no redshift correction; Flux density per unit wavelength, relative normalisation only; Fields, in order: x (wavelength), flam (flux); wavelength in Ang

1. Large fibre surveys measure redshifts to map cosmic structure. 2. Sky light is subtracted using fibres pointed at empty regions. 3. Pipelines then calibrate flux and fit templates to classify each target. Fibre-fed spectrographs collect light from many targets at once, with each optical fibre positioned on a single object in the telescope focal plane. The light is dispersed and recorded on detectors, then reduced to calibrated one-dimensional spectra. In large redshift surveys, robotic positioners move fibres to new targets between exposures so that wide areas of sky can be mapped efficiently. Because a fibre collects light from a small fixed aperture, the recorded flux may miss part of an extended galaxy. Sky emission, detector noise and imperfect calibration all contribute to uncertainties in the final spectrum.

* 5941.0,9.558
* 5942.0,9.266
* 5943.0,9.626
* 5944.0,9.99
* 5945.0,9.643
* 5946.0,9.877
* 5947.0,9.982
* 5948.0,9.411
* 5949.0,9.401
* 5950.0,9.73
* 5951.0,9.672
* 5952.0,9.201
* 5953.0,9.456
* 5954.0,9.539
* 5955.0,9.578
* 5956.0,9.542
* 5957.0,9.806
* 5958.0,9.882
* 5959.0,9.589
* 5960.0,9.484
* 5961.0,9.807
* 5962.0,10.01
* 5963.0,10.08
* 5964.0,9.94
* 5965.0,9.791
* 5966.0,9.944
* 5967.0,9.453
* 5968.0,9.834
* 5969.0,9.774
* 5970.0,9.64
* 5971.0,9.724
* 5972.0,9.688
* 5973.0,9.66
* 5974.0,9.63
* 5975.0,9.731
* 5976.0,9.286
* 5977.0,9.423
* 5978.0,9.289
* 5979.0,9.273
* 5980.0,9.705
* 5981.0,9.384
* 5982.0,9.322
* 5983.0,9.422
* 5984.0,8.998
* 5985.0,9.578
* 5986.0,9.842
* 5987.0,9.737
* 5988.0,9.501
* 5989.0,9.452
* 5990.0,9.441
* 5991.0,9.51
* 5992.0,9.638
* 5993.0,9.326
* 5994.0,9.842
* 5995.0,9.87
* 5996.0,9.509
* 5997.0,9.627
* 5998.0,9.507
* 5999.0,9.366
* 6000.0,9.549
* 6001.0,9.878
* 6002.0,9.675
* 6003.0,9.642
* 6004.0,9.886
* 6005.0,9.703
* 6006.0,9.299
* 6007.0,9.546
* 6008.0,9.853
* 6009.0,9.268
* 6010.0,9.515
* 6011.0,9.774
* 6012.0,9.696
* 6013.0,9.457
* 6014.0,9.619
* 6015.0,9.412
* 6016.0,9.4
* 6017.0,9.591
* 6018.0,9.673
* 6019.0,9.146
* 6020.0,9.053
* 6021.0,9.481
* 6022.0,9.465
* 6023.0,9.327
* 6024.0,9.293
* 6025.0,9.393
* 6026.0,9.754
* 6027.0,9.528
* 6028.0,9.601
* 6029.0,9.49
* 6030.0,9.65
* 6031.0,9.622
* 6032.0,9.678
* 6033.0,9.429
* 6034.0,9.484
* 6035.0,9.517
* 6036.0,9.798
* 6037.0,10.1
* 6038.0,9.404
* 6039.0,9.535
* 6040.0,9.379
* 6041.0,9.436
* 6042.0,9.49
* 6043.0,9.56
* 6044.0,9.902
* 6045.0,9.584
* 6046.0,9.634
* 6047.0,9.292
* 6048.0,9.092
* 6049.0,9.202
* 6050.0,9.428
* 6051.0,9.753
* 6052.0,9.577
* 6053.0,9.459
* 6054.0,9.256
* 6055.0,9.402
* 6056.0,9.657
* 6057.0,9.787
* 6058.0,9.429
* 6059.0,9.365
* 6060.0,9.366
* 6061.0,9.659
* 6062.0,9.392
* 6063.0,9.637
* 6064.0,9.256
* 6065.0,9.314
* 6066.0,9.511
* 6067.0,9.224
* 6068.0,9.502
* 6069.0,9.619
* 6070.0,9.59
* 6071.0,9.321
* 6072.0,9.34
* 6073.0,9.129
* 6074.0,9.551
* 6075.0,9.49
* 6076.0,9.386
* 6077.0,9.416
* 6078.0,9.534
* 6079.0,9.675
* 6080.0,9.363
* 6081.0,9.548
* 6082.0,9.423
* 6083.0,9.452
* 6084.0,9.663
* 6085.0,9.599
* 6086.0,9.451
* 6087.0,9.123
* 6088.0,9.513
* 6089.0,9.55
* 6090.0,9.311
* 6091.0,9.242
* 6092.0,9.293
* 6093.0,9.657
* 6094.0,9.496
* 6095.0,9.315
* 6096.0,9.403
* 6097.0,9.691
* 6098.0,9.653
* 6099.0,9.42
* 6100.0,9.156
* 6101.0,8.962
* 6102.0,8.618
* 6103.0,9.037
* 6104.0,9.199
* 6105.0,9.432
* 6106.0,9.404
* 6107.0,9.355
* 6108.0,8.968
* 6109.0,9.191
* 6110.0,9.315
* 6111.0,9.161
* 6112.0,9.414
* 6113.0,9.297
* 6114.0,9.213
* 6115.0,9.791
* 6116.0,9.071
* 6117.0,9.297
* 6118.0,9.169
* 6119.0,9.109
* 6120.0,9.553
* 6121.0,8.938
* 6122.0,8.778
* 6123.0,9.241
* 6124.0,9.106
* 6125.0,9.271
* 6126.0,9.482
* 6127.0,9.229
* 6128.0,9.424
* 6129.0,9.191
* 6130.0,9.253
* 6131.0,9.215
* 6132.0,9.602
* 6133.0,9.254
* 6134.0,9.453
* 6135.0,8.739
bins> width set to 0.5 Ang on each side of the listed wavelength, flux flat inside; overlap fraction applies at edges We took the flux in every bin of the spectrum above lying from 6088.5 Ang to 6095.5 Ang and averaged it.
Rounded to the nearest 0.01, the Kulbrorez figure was 9.41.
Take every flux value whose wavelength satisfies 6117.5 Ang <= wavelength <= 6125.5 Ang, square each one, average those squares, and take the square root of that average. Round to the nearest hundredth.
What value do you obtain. 9.15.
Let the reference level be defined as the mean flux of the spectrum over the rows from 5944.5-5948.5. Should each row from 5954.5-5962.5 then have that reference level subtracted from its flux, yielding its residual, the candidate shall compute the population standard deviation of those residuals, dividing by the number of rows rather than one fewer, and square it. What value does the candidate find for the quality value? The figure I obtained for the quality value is 0.031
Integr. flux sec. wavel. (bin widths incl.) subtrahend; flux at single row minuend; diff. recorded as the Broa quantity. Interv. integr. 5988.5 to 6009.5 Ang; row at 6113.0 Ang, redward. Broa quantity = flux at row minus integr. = -192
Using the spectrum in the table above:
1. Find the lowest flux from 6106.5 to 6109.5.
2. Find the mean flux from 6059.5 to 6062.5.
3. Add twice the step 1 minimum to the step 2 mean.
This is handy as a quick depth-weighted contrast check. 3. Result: 27.4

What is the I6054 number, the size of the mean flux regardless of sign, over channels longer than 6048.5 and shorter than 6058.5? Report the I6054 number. 9.495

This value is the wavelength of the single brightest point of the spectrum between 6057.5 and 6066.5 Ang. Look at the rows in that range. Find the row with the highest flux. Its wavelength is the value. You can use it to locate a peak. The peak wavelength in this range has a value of 6061.0 Ang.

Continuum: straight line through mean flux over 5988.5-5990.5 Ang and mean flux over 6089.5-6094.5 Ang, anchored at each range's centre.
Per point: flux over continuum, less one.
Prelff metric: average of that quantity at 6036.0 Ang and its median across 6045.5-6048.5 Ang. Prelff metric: 0.013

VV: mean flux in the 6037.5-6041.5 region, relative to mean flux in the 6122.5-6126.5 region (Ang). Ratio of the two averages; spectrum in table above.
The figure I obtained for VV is 1.018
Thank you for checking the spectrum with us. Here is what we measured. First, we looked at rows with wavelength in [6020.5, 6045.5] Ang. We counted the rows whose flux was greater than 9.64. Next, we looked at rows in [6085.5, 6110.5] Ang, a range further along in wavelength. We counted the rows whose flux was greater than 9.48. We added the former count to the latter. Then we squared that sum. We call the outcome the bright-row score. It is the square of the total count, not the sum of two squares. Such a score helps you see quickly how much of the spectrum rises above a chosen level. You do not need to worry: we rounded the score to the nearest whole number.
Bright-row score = 144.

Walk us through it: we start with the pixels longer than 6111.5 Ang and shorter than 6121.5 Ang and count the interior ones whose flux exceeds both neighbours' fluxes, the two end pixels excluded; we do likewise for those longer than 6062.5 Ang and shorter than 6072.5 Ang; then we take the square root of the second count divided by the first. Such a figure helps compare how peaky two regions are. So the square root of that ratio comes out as 0.82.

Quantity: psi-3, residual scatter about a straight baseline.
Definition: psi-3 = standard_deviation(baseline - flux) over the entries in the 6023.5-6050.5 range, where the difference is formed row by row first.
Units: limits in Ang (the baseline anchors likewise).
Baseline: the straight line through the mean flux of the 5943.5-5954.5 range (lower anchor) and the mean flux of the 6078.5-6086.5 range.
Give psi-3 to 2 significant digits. 0.21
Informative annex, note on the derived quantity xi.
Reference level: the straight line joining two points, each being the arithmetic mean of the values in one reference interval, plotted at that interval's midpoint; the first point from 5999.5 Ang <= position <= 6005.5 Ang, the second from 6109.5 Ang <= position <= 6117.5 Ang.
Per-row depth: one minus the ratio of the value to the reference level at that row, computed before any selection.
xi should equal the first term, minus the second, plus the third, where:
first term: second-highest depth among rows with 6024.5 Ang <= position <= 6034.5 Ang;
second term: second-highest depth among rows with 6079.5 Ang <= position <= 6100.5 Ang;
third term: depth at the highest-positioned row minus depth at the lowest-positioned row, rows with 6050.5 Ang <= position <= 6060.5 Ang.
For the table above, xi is 0.033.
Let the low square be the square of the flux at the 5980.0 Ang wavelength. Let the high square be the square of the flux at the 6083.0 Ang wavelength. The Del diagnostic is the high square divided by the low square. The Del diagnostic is 0.95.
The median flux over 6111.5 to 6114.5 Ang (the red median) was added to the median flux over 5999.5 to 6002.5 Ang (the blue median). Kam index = 19.0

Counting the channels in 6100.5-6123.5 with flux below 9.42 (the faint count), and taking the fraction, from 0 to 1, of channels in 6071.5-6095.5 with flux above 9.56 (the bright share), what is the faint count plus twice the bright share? 20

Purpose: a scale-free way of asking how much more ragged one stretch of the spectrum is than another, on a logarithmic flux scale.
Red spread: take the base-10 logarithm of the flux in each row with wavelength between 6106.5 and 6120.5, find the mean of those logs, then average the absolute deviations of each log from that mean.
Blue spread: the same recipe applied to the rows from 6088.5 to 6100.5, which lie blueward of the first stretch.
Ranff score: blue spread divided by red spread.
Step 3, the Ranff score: 0.95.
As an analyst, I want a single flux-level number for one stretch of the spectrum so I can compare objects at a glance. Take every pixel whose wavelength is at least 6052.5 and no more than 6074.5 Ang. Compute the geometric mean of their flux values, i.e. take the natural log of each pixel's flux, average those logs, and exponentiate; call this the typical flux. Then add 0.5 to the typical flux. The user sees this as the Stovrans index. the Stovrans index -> 9.9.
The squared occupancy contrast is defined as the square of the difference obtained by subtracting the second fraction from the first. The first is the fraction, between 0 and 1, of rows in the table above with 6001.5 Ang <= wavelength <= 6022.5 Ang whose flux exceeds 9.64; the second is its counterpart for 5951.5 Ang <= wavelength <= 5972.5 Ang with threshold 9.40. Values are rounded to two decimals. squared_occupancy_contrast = 0.33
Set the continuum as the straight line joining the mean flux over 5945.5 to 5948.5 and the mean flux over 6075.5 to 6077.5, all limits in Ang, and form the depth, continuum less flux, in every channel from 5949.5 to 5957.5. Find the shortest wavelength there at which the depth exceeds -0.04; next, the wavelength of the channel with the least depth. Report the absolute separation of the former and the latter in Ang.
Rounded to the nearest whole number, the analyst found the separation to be 7 Ang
